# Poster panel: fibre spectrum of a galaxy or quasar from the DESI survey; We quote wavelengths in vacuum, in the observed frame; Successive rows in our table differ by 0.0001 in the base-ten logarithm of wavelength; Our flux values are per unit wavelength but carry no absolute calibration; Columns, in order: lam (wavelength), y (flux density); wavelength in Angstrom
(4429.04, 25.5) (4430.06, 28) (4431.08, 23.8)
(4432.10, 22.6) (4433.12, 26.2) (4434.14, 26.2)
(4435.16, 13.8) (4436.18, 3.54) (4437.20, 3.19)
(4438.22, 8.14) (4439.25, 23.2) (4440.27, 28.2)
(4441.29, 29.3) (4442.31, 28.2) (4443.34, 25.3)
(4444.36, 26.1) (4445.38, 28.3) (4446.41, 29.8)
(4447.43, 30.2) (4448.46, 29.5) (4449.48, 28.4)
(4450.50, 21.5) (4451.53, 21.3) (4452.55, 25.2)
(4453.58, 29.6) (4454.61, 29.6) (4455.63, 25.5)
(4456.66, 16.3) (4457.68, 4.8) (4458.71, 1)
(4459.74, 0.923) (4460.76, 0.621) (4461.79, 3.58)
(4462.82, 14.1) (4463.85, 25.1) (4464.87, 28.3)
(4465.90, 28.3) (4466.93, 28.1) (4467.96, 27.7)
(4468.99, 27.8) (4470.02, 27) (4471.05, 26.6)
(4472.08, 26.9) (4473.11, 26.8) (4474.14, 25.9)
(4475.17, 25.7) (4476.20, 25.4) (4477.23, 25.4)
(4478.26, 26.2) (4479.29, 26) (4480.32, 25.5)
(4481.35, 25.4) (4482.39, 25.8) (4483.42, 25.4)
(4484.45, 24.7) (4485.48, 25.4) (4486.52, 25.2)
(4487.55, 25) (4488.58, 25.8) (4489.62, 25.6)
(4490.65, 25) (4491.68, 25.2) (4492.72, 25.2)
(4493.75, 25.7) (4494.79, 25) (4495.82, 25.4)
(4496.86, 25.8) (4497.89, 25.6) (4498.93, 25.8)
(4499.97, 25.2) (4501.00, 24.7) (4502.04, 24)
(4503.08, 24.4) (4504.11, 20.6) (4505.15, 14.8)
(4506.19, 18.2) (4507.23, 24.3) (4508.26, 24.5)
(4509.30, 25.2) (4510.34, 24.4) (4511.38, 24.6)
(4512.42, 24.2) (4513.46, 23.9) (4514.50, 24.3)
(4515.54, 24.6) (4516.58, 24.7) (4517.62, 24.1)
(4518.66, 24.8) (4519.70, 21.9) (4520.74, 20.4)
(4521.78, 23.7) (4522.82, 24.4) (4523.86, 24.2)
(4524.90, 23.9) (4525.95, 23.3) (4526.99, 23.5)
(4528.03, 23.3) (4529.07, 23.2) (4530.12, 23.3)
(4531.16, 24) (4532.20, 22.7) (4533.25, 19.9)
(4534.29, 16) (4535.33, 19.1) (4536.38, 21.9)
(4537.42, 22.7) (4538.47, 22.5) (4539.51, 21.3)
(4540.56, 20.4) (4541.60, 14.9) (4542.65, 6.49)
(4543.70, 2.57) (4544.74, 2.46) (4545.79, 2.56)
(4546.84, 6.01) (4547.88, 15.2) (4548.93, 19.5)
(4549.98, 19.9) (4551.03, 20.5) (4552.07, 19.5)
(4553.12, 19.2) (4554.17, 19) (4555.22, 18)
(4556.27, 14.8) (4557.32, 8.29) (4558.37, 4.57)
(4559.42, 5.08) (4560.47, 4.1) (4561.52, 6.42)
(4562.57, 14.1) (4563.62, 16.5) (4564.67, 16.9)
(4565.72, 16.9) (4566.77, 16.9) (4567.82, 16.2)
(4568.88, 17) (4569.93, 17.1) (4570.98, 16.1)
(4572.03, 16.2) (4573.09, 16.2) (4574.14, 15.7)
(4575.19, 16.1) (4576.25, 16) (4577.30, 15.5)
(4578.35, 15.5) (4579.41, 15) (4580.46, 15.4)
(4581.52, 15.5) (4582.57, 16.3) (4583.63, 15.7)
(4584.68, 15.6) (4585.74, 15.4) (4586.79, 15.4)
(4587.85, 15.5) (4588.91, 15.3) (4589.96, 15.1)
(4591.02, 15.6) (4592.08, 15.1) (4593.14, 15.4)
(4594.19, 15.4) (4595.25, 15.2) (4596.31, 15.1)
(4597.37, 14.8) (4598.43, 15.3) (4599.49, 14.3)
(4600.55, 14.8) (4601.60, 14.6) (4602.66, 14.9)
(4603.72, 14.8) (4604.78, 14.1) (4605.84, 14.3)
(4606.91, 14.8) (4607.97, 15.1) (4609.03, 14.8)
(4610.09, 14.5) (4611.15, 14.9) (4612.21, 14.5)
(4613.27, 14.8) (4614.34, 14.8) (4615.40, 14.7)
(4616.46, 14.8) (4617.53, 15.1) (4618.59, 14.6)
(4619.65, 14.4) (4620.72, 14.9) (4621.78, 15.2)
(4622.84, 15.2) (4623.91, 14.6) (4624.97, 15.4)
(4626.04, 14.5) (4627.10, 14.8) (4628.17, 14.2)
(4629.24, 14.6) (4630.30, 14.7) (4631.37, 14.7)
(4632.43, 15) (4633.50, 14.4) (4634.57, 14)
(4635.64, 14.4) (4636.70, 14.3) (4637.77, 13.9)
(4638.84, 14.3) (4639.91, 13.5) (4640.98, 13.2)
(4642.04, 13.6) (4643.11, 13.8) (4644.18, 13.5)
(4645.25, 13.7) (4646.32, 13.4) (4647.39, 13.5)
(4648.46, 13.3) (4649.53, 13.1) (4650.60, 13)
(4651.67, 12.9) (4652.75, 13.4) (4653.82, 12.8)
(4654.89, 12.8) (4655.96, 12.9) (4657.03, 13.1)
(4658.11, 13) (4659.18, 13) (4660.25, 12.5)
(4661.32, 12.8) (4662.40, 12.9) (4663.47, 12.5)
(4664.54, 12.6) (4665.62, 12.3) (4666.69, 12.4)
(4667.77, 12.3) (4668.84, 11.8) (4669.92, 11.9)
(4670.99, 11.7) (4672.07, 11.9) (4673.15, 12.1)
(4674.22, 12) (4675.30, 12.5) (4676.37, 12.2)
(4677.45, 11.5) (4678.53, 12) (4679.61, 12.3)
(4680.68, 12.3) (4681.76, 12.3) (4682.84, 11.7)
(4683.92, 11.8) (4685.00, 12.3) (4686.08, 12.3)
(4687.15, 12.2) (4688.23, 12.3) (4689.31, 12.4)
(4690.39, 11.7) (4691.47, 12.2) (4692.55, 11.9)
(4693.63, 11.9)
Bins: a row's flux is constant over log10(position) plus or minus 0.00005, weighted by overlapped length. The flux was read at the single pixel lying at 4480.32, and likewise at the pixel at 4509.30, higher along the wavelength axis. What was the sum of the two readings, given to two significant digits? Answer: 51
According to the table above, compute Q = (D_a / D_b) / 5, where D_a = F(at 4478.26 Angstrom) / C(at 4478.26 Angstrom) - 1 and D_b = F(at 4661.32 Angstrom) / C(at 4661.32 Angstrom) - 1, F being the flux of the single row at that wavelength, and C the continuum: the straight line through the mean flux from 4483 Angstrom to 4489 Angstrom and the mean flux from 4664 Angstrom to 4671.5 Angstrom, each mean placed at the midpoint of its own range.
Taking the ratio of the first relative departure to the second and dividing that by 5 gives 0.20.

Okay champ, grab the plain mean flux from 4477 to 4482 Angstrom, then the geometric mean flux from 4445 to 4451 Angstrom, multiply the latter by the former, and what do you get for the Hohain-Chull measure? 714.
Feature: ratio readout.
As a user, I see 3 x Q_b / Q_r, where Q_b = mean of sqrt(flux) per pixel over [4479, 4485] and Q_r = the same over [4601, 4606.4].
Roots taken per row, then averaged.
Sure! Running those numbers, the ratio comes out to 4.0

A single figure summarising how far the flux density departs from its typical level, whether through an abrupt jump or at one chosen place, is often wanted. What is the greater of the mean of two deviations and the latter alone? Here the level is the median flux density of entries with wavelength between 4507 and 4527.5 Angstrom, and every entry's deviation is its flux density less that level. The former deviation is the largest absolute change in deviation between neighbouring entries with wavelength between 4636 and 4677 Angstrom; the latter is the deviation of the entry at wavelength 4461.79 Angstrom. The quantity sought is -10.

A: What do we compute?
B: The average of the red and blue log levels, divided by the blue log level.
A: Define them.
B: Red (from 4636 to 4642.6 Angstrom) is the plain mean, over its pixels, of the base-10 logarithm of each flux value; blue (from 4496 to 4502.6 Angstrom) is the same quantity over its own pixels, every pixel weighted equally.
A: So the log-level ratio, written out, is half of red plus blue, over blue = 0.91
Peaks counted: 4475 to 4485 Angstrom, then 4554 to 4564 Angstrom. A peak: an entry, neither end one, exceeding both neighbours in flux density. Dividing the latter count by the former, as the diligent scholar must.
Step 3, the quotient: 0.50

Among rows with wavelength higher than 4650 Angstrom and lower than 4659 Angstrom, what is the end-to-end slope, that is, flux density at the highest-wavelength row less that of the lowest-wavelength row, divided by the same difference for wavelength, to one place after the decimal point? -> 0.0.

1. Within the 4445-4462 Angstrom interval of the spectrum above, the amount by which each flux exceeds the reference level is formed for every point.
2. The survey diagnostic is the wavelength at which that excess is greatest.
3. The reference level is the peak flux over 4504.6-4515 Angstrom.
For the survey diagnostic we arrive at 4447.43 Angstrom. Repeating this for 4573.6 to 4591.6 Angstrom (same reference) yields 4582.57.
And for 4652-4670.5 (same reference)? 4652.75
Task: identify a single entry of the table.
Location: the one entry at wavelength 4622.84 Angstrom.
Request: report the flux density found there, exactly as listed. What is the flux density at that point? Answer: 15.2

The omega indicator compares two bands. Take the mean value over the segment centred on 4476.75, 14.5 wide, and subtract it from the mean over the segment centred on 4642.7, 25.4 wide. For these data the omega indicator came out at -12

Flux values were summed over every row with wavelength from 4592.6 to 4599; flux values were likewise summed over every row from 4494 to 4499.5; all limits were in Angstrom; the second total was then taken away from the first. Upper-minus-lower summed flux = -36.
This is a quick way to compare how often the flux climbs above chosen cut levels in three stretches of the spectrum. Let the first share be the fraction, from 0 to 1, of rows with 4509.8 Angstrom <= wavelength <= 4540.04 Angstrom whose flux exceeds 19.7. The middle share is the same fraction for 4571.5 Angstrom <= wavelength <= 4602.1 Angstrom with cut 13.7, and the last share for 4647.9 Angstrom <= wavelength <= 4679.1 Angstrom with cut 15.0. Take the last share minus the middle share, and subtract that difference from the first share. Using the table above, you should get 1.9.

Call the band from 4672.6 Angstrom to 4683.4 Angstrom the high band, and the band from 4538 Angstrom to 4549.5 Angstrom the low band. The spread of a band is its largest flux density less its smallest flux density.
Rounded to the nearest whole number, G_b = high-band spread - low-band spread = -19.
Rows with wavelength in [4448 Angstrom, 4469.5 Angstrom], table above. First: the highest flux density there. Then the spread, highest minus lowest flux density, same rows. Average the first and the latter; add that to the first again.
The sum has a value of 58.9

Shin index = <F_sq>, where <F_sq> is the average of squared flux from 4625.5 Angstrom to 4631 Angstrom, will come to 212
